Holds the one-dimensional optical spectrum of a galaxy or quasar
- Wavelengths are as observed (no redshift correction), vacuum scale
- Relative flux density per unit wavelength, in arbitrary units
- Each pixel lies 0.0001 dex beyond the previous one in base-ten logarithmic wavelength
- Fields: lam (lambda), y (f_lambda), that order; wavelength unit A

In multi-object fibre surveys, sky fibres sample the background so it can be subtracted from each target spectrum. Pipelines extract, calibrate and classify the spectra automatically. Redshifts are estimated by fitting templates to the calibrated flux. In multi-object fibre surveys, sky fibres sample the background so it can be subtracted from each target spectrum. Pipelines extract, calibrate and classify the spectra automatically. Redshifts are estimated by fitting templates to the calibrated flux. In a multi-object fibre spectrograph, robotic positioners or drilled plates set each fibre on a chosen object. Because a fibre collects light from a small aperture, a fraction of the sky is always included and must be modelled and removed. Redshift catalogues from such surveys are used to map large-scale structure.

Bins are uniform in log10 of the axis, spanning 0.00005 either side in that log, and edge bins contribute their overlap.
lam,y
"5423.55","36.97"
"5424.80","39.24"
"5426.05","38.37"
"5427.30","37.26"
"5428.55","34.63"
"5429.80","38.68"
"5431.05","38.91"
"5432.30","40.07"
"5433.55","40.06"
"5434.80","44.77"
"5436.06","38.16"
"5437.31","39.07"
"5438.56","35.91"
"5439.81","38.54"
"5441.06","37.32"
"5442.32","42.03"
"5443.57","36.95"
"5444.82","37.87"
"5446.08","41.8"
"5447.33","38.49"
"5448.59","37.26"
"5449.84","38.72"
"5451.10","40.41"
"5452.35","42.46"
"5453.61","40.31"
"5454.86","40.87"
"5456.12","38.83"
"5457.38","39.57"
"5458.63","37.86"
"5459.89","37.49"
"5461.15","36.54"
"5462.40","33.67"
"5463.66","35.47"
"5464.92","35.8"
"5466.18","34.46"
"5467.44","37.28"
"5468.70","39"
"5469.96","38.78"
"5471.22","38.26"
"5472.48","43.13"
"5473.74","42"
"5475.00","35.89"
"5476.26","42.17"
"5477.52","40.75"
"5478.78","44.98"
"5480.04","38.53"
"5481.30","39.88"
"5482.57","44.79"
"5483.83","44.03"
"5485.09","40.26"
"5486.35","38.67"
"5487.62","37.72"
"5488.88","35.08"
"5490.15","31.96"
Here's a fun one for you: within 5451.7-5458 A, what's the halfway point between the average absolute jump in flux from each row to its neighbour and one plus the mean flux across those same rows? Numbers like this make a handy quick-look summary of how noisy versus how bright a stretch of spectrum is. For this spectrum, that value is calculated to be 21.4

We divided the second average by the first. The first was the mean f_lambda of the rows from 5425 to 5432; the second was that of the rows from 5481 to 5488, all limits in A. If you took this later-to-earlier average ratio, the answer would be 1.09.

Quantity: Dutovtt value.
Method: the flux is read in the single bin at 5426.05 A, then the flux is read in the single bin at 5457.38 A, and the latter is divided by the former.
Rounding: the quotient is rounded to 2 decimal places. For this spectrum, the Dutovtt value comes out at 1.03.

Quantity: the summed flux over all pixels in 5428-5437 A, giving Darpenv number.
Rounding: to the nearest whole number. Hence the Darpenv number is 275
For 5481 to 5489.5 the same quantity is 280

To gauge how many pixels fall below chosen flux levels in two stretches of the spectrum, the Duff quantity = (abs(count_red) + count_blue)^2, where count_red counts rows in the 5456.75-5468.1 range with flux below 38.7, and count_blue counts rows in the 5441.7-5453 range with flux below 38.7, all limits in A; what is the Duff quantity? 144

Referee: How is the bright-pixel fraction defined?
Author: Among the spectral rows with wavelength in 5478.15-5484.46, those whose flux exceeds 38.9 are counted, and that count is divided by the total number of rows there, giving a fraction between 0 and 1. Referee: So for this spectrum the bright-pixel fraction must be 0.80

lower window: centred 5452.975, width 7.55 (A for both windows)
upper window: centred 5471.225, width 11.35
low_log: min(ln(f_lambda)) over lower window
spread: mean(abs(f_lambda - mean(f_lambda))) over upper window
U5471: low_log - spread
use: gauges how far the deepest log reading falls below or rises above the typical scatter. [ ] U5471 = 1.4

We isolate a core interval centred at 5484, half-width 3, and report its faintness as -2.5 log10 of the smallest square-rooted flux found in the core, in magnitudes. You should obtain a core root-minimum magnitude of -1.98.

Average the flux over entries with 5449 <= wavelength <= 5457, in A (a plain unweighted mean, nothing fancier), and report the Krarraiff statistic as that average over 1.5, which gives 26.8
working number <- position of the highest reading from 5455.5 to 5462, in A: 5457.38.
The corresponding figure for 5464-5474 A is 5472.48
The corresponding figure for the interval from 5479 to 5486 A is 5482.57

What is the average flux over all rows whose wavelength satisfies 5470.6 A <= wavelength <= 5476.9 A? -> 40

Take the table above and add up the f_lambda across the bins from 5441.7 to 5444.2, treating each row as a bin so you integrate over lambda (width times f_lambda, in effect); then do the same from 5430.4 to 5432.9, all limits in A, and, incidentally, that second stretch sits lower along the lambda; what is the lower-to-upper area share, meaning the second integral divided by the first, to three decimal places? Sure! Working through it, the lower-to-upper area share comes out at 0.998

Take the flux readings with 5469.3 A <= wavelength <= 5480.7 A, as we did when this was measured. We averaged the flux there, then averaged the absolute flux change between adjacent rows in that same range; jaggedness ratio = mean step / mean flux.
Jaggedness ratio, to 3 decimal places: 0.096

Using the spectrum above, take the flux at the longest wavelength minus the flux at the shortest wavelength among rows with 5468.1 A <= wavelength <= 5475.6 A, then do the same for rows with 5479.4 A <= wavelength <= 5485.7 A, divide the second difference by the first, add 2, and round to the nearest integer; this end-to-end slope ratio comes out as 1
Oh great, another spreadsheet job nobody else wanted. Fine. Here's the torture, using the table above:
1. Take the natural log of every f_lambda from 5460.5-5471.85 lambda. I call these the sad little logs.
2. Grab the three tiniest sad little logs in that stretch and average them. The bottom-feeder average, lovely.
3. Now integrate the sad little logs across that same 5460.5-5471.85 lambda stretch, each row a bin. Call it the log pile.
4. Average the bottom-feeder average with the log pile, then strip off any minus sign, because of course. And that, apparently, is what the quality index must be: 22.2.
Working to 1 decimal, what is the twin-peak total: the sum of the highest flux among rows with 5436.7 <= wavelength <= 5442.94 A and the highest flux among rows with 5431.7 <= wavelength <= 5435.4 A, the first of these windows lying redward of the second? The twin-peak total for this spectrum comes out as 86.8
